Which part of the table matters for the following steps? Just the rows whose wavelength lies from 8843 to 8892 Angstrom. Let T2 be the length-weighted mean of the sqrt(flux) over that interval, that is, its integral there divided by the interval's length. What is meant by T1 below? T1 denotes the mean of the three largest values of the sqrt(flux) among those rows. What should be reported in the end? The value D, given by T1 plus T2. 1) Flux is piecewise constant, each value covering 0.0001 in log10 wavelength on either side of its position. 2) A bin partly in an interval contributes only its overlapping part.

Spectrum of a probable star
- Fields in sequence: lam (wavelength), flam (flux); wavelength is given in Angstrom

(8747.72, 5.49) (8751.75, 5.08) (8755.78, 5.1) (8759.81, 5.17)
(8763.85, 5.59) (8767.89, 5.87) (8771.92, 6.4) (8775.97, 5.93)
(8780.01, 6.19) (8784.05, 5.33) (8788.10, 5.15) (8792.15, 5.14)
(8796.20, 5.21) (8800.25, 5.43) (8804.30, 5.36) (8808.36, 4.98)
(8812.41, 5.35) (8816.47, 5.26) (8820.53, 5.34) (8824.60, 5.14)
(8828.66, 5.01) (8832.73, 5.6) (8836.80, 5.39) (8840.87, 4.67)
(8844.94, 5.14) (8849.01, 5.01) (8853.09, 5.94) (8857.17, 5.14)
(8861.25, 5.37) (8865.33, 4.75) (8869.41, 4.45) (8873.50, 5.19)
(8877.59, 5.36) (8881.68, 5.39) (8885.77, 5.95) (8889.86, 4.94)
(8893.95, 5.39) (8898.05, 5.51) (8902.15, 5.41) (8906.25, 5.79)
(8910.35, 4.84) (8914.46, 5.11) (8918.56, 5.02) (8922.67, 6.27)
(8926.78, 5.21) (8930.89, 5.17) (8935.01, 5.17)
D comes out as 4.68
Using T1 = 2.40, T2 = 2.28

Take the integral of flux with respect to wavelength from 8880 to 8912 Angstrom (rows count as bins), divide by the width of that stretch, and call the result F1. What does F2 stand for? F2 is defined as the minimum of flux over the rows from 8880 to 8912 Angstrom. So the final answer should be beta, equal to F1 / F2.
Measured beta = 1.12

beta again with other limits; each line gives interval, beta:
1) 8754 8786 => 1.12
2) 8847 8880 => 1.16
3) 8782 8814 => 1.05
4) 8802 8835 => 1.06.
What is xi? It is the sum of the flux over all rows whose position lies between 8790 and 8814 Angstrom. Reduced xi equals 31.5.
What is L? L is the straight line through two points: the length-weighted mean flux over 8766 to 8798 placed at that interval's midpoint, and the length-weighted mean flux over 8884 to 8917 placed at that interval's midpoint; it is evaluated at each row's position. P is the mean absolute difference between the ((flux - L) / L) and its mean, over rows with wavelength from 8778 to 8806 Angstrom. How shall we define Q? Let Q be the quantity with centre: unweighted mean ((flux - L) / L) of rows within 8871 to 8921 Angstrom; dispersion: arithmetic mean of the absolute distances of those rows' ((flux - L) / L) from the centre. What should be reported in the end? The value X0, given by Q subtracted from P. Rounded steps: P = 0.041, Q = 0.046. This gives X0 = 0.00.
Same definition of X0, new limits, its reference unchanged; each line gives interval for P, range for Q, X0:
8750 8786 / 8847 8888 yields 0.01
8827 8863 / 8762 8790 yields -0.01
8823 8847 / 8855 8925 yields -0.02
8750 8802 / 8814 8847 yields 0.03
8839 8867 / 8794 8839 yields 0.03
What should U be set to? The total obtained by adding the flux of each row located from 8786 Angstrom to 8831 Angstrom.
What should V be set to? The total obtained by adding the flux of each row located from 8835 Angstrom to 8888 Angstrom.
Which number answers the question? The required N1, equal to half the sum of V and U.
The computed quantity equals 63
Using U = 57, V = 68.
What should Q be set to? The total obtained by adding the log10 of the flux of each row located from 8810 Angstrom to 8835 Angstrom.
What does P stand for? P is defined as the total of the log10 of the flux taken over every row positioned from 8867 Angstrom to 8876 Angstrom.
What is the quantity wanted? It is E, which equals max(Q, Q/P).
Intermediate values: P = 1.4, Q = 4.3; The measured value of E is 4.3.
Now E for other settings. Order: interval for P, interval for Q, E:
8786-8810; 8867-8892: 4.3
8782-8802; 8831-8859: 5.0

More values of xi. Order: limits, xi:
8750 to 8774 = 33.2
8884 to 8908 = 33.0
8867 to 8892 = 31.3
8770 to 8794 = 34.1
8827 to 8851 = 30.8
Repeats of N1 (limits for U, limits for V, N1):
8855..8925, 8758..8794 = 70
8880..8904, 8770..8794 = 33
